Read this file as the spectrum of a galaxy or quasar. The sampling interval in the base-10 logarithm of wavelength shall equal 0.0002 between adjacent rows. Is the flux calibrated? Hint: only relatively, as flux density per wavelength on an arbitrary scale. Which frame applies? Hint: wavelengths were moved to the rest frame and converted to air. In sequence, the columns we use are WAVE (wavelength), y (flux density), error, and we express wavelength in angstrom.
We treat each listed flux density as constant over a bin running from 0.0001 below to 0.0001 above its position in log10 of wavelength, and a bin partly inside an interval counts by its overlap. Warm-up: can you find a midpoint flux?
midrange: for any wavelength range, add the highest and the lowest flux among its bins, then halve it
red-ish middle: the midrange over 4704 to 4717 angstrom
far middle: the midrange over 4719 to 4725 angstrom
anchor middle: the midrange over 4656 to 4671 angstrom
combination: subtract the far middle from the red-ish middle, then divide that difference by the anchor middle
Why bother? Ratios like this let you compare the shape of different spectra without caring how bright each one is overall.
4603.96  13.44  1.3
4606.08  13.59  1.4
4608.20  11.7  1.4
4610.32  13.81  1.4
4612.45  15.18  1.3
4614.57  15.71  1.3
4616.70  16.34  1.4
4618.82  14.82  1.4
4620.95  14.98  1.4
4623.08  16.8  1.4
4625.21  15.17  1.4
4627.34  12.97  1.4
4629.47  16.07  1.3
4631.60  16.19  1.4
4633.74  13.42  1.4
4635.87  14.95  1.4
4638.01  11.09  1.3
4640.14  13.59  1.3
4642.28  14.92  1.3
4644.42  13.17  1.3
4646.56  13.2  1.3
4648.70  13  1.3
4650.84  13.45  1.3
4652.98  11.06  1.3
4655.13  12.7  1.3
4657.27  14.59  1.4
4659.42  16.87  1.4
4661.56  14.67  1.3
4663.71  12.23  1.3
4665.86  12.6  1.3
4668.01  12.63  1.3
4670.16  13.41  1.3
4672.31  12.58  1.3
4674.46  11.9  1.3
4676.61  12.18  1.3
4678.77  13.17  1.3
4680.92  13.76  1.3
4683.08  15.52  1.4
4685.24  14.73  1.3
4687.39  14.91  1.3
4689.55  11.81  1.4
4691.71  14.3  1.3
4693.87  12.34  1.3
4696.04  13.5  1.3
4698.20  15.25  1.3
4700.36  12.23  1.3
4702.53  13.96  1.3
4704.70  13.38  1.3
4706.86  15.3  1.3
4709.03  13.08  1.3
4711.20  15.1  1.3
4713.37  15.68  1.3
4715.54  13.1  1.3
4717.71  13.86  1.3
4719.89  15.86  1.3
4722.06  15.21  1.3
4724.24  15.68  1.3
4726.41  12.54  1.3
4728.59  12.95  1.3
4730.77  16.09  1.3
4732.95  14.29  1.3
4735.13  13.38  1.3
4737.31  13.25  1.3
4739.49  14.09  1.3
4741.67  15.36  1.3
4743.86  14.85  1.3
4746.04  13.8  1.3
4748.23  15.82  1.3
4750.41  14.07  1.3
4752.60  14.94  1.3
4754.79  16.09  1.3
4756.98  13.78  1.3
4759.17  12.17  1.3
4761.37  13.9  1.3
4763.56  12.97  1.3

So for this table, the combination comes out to -0.079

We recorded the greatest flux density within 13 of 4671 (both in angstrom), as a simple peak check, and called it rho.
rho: 16.87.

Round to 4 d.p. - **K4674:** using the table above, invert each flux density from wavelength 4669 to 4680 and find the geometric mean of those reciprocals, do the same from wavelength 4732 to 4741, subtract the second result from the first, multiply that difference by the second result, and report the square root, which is 0.0216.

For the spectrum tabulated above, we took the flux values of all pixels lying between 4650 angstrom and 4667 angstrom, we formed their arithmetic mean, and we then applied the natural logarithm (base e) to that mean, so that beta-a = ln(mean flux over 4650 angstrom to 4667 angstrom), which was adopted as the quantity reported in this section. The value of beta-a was 2.60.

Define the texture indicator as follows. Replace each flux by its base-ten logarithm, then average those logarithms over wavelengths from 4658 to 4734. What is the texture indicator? 1.14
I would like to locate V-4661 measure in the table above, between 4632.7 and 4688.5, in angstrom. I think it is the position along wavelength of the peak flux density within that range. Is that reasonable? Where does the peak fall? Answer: 4659.42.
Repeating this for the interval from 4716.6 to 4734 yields 4730.77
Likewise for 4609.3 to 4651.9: 4623.08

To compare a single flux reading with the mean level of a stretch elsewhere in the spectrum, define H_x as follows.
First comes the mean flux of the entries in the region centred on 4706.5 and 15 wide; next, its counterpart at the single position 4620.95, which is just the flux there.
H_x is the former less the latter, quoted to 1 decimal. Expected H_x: -0.9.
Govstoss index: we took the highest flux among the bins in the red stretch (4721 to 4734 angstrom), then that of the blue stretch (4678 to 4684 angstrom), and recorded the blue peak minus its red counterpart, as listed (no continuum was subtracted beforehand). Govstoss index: -1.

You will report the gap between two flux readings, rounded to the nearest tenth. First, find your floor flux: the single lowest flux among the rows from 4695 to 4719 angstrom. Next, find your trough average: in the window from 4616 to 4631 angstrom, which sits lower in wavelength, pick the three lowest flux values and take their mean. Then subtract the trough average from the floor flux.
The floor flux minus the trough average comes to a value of -2.0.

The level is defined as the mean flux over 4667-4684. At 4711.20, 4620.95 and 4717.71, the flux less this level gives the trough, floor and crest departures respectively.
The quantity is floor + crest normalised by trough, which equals 1.3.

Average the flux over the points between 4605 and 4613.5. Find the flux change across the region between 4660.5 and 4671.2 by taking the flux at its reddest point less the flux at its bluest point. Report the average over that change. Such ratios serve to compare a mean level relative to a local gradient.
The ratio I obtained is -10.8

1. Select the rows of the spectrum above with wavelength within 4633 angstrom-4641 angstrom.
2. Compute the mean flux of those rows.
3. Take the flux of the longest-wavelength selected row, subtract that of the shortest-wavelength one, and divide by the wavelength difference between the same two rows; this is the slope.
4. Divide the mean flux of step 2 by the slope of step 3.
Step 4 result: 499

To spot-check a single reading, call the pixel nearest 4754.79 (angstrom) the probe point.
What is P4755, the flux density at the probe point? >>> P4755 16.09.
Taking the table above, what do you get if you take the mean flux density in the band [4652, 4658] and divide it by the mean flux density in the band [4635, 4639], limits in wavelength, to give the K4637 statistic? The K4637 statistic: 0.98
